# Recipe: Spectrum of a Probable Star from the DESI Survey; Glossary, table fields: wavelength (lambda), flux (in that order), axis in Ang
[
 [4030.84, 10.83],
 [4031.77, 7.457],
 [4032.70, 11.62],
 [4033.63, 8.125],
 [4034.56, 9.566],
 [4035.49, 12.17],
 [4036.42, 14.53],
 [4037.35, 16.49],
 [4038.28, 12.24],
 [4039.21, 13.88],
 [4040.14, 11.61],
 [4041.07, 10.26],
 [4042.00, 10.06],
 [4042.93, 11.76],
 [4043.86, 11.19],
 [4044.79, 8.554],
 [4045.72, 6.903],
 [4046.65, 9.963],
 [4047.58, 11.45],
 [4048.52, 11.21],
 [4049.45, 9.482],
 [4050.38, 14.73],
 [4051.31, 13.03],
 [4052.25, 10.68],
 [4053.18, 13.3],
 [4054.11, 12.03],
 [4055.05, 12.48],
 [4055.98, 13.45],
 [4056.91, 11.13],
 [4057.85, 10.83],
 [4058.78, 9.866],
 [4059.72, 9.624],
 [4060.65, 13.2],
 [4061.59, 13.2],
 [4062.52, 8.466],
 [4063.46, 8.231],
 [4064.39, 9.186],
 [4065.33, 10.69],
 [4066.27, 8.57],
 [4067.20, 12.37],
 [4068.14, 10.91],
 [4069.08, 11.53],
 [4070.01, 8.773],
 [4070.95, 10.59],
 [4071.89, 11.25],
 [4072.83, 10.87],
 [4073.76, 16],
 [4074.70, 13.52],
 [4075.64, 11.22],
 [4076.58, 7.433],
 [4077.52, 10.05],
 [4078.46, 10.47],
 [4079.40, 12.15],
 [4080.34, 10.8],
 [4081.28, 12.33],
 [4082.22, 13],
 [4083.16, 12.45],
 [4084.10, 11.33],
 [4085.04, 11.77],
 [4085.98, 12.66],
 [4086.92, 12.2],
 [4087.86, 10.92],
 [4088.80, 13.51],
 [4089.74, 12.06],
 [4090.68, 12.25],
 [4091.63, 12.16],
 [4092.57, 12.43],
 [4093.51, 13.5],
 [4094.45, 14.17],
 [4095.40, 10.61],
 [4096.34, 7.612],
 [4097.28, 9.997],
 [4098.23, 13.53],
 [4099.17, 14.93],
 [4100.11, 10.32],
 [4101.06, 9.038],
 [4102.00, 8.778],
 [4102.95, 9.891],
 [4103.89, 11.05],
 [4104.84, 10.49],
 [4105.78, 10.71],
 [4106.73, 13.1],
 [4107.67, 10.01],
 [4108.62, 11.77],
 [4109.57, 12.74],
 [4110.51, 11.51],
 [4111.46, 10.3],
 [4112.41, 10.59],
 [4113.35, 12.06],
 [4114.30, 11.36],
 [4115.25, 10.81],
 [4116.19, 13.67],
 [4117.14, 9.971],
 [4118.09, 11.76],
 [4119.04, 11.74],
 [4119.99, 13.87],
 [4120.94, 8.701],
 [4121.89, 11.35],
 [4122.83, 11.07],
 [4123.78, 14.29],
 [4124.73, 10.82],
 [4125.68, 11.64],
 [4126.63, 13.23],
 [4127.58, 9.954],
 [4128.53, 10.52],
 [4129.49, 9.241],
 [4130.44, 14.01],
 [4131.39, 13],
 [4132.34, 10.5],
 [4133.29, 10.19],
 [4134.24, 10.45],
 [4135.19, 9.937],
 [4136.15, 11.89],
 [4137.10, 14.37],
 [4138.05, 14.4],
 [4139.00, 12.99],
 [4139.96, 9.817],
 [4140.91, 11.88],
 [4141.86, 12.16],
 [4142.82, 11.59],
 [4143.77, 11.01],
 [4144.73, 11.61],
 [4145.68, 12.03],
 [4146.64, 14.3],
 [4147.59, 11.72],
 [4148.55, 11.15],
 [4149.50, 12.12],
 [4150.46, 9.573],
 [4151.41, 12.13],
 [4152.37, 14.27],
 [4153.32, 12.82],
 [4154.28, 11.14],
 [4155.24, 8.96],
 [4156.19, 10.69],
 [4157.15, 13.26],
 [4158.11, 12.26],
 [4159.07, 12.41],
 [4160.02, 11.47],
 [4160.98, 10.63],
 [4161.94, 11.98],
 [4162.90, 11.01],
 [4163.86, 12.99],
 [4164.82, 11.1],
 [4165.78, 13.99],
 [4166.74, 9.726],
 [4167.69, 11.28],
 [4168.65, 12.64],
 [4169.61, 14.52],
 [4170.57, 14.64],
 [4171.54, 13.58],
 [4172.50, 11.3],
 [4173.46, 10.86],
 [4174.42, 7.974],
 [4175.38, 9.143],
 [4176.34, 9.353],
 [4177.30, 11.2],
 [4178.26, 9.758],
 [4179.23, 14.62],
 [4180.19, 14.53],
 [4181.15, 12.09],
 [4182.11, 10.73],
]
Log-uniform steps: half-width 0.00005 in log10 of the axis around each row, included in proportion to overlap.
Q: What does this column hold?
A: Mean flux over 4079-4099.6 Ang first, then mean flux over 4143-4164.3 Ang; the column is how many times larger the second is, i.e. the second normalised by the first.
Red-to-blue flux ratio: 0.97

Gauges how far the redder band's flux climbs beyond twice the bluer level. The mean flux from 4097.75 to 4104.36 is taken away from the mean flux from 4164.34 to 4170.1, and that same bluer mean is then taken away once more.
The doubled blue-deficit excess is -9.9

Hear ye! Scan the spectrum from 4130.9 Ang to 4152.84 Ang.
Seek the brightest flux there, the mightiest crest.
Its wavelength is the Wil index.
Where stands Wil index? 4138.05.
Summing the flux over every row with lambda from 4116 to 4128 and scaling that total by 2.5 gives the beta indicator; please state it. 380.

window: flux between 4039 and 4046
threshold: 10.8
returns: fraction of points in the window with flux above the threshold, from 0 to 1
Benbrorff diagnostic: 0.50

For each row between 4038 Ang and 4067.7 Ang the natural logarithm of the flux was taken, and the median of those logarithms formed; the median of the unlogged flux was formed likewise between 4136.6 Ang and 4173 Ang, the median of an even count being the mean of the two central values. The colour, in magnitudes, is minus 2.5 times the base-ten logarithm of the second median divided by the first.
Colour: -1.74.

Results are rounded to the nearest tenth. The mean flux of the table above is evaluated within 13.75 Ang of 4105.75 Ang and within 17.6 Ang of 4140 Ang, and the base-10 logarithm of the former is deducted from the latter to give 10.7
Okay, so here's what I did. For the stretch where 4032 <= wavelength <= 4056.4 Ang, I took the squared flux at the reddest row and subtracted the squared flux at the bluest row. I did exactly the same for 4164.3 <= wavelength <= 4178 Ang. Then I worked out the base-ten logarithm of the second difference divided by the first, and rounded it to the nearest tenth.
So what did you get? -1.3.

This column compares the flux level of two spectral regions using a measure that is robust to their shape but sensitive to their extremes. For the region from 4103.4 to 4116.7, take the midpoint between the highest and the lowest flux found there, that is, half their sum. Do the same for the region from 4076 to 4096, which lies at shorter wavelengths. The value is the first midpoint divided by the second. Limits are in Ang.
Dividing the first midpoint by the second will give 1.10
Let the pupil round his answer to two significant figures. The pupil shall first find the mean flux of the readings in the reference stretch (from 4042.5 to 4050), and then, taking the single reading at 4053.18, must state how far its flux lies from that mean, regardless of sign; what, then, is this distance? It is 3.2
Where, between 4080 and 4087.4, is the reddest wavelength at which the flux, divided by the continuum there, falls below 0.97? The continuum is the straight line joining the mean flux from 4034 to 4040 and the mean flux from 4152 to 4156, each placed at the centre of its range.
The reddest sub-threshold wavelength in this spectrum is 4085.04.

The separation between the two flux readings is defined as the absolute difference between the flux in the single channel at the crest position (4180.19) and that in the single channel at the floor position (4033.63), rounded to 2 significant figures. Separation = 6.4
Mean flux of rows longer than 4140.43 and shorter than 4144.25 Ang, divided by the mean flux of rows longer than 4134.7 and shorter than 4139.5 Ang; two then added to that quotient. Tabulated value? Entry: 2.92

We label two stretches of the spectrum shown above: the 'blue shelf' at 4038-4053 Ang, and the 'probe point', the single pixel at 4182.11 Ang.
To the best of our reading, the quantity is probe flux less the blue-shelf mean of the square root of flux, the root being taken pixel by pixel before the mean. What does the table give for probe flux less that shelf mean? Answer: 7.4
